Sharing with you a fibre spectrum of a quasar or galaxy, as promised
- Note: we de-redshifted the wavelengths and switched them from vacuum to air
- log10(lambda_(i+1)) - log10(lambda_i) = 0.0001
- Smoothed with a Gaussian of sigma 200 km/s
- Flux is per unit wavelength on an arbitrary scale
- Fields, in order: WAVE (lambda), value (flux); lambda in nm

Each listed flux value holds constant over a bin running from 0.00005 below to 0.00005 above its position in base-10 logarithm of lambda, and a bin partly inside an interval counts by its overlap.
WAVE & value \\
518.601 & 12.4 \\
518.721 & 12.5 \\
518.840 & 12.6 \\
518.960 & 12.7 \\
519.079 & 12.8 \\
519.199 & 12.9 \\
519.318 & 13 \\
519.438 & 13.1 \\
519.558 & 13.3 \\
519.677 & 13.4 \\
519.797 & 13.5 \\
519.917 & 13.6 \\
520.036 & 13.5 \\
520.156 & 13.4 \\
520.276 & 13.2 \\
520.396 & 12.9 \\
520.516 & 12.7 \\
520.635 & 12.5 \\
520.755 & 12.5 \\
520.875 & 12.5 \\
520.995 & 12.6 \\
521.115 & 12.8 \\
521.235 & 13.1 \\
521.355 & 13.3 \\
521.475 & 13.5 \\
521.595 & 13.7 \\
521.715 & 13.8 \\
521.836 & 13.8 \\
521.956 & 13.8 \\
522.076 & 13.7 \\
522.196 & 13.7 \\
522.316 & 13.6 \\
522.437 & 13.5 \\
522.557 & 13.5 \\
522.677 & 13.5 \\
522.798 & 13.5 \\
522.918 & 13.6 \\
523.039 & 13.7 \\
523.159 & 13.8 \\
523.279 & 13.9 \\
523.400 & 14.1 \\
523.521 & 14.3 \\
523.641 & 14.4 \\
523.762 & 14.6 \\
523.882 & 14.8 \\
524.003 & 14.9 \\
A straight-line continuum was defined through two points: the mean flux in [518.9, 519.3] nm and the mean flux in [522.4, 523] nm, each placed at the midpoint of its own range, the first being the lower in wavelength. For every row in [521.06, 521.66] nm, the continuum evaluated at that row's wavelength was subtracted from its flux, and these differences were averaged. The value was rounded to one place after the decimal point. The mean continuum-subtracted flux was 0.0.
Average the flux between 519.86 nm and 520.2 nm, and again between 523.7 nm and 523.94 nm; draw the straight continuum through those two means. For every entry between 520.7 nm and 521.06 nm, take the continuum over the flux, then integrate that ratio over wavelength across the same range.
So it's 0.40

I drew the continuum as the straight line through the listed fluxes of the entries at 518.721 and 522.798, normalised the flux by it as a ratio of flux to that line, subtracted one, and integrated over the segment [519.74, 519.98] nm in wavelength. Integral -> 0.014 nm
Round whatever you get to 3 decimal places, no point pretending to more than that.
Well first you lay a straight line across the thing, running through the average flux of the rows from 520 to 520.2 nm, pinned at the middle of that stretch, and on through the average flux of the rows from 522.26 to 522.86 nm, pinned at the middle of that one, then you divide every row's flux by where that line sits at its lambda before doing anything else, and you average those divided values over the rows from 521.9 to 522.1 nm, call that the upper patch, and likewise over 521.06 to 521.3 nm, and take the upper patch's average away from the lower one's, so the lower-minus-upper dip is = -0.058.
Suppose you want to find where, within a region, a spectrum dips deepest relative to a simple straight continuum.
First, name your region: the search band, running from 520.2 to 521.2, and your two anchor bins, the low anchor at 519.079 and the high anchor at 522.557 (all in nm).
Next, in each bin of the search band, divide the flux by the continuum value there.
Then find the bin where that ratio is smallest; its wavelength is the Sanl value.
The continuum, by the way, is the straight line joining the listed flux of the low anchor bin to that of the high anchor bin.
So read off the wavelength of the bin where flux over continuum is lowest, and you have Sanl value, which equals 520.875 nm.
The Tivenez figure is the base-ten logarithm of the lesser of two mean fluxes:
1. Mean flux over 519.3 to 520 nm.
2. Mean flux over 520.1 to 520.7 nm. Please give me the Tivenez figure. 1.112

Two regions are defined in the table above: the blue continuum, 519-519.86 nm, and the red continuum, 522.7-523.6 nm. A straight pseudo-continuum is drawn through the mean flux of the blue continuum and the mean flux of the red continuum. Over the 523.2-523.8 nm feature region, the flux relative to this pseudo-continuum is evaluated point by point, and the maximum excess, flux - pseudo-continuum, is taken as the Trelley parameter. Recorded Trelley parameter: 0.6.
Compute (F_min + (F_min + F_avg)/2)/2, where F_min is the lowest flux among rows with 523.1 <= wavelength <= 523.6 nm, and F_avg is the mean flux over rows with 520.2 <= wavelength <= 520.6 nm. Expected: 13.6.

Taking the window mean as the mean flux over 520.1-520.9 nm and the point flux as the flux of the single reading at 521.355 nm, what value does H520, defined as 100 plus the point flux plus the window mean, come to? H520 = 126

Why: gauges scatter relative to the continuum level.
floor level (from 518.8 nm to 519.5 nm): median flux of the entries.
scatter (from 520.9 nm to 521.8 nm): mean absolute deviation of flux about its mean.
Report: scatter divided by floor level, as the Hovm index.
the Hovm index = 0.028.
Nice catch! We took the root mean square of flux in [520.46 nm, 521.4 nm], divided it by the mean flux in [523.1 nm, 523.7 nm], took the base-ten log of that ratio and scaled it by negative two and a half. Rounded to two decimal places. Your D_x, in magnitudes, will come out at 0.11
